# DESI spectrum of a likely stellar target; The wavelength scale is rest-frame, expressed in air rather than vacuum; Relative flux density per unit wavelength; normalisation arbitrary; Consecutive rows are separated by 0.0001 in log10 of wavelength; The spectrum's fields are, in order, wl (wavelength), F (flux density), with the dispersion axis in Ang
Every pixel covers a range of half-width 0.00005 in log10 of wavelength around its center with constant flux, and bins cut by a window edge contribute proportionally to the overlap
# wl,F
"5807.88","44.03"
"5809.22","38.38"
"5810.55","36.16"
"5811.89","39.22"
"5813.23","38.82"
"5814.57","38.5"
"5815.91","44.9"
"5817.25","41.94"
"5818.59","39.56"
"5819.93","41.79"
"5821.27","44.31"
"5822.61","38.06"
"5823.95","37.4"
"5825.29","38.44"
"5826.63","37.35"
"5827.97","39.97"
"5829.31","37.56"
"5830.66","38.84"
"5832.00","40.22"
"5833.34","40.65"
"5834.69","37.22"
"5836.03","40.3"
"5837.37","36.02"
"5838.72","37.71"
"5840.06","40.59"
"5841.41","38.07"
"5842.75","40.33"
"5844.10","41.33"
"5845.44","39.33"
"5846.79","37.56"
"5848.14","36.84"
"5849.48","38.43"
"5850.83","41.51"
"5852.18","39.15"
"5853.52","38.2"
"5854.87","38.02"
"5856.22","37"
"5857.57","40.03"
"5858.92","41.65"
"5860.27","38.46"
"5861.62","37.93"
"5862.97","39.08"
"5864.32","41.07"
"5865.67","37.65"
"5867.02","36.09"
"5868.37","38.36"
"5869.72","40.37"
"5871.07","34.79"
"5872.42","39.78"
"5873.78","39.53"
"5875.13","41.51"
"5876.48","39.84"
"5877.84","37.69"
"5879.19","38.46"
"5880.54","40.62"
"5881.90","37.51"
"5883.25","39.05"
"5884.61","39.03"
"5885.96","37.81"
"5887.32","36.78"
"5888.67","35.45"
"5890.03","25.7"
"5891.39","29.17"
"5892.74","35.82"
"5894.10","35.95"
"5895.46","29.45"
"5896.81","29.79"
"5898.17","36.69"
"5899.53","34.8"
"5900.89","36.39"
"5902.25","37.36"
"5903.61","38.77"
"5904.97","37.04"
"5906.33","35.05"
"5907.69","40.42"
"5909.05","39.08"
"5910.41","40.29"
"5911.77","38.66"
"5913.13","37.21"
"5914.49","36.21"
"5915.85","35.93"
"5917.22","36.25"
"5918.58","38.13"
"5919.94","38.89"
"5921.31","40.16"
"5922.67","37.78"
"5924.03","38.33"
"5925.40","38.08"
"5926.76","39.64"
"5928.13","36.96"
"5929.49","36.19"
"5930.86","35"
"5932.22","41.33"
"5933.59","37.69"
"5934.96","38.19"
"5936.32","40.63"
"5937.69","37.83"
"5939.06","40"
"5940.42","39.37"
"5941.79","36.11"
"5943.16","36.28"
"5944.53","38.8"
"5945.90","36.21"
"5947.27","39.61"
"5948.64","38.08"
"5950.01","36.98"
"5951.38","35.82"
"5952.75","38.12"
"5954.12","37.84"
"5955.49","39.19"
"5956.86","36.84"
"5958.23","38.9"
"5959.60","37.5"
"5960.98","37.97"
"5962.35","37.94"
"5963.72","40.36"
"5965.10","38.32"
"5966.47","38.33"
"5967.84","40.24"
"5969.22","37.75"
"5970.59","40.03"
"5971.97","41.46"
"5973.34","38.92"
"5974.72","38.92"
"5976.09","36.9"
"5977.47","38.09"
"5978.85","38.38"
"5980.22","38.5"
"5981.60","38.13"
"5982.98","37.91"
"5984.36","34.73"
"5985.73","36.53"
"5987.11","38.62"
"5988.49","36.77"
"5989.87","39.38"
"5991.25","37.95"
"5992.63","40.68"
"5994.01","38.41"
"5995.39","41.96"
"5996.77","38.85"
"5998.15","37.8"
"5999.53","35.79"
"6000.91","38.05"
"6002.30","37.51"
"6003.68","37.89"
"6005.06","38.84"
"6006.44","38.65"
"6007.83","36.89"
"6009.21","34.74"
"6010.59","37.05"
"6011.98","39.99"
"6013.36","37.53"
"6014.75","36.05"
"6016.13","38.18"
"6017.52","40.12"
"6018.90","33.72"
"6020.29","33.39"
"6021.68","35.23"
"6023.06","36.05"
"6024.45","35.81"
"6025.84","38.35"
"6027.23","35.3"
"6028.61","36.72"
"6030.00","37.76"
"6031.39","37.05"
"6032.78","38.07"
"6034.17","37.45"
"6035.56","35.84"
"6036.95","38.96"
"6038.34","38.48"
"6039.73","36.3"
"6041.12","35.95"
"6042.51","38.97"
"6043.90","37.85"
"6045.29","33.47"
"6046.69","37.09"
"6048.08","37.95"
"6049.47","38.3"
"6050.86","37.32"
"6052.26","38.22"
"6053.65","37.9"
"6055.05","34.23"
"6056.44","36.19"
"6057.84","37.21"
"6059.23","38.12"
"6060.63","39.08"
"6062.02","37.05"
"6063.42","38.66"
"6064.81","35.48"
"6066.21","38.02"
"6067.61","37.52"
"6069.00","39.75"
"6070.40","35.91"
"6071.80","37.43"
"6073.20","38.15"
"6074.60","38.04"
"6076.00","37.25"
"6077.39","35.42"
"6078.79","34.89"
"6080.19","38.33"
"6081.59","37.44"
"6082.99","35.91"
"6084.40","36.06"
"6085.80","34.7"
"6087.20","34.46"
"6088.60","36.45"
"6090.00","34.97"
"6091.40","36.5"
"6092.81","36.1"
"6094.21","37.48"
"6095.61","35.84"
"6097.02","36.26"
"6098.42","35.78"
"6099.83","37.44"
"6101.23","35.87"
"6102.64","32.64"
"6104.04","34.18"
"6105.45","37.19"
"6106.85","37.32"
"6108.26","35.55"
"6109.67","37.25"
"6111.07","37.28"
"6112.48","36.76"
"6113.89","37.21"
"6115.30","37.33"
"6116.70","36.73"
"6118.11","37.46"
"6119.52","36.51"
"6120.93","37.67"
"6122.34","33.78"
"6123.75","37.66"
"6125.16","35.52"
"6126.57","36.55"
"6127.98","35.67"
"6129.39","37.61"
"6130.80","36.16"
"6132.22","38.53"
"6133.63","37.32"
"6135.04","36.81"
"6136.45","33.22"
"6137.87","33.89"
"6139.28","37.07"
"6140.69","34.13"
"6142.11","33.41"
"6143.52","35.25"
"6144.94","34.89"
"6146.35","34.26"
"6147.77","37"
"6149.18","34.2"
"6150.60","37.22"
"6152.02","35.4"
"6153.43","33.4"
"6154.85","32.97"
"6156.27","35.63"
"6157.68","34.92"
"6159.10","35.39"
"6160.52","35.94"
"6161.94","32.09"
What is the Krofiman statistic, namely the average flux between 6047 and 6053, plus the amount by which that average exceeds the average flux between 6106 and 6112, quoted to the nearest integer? 39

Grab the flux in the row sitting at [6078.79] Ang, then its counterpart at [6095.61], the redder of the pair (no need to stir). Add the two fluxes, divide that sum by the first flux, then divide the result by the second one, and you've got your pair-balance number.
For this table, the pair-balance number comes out 0.0566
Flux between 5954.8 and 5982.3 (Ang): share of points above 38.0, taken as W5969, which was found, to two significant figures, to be 0.70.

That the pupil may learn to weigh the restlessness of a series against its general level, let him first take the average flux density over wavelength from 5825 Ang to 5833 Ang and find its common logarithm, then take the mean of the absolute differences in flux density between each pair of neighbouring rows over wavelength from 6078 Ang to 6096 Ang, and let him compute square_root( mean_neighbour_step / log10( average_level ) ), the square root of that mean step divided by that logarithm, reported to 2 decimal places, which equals 0.92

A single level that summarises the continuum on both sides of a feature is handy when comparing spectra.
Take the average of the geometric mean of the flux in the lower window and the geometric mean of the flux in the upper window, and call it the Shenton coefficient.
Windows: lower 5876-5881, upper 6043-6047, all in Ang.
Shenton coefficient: 37.6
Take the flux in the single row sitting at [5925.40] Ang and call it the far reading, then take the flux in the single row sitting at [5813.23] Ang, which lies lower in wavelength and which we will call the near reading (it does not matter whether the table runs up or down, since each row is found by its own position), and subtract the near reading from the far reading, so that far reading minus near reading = -1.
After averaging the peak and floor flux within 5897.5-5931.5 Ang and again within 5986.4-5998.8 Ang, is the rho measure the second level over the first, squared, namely 1.10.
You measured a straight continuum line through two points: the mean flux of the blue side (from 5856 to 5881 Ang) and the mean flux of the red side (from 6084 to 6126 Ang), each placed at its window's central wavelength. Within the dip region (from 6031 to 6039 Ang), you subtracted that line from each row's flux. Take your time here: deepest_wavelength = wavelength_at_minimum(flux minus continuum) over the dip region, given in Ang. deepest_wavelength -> 6035.56 Ang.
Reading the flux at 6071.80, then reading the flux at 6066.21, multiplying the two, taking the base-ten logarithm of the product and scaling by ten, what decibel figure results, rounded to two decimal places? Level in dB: 31.53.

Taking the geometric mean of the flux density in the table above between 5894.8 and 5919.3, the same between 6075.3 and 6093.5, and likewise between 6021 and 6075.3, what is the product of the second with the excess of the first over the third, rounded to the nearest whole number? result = -28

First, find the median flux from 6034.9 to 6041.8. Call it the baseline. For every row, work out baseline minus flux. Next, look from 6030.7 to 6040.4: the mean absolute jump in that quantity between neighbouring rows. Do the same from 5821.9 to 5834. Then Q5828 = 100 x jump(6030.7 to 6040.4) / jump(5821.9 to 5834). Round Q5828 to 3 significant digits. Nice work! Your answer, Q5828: 110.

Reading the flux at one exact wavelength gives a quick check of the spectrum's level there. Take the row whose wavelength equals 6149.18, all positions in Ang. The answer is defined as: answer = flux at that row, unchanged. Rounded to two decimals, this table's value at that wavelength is 34.20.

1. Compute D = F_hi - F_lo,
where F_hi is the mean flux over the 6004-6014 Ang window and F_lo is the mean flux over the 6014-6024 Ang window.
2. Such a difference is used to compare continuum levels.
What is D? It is 1.6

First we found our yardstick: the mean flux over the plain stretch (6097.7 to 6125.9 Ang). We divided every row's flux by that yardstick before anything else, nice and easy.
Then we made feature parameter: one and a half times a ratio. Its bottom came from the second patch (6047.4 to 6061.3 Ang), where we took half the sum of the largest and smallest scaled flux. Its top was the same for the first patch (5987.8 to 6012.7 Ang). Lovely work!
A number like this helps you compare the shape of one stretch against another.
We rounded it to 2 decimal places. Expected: 1.57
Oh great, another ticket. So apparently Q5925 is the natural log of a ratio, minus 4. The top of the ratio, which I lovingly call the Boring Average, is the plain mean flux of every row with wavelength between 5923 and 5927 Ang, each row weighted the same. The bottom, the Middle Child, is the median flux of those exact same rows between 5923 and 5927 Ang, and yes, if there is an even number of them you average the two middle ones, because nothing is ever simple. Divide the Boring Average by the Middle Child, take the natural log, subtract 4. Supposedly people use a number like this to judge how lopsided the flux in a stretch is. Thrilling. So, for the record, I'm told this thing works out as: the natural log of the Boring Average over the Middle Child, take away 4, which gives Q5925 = -3.99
